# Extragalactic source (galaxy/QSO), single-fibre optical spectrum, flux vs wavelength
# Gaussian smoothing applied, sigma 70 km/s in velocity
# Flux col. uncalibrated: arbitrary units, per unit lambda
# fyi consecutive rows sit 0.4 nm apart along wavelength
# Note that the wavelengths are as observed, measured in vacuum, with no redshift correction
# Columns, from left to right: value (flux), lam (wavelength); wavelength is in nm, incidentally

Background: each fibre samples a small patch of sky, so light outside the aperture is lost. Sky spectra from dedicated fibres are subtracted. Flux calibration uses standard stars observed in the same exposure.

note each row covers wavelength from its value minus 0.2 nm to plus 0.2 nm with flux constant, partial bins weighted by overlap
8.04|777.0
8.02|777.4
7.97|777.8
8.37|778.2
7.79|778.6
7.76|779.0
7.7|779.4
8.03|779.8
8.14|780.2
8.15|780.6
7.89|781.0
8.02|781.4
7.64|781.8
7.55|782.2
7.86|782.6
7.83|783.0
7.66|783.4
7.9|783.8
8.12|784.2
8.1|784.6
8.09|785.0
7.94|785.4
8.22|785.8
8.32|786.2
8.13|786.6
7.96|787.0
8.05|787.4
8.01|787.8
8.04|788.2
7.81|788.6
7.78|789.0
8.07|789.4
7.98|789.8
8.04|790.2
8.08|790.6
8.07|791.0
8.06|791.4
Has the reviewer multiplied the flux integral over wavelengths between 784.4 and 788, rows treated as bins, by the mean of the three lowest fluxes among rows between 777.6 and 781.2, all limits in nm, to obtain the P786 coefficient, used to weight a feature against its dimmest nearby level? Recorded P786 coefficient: 225.7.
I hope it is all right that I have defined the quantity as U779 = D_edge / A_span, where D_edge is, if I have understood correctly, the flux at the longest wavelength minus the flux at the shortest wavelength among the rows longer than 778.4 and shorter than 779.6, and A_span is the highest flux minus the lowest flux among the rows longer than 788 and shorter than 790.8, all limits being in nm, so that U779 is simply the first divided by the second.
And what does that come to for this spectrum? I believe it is -0.30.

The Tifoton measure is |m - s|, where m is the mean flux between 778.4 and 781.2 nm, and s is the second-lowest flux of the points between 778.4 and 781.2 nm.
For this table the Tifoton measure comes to 0.163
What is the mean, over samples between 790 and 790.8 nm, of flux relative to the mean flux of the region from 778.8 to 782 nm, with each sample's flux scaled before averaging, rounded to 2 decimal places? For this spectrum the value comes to 1.02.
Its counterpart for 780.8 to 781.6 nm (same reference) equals 1.00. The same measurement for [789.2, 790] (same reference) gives 1.01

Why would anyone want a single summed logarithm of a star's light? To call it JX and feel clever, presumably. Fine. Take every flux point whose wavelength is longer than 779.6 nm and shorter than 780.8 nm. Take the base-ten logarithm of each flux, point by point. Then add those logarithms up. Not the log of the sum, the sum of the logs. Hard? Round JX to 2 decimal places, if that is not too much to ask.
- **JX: 2.73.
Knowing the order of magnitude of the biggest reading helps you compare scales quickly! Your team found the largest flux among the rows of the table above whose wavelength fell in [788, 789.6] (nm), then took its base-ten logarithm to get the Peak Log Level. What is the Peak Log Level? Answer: 0.907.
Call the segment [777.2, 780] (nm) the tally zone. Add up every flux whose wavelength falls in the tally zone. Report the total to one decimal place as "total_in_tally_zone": 55.6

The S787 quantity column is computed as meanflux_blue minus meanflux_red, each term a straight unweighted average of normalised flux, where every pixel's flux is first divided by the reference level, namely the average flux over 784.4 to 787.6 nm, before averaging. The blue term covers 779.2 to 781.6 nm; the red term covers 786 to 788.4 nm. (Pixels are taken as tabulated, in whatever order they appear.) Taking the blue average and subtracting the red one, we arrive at -0.012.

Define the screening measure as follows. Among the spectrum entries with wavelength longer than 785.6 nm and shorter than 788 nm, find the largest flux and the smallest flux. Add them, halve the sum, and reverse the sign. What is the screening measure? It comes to -8.14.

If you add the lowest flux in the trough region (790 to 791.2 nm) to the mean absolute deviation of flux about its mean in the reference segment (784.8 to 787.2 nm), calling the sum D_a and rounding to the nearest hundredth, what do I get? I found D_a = 8.15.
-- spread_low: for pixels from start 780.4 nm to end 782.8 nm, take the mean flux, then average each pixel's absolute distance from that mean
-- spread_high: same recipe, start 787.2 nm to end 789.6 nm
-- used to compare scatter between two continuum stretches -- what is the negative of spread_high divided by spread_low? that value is -0.64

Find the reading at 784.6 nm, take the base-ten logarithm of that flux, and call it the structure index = 0.908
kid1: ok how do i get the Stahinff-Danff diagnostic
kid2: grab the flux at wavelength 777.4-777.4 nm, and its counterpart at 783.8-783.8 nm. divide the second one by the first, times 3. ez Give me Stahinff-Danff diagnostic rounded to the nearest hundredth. 2.96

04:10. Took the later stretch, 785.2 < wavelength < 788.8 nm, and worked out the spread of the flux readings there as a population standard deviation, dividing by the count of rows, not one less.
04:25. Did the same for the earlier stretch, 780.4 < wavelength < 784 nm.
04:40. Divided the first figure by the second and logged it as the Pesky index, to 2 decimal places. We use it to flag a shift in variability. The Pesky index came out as 0.80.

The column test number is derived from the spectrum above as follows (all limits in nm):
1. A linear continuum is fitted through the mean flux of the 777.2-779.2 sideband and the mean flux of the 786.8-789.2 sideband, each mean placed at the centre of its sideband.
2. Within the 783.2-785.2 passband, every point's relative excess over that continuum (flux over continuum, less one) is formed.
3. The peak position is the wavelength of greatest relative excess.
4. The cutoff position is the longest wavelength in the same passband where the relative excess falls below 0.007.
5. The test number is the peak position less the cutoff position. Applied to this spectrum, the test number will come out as 0.40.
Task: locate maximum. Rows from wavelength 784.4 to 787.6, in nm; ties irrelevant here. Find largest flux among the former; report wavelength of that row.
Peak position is 786.2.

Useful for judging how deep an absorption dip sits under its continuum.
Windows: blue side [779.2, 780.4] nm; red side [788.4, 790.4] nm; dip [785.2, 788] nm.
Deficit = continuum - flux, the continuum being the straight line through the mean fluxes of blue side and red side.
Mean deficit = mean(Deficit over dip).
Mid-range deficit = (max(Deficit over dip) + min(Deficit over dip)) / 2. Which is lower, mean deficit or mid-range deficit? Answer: -0.19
